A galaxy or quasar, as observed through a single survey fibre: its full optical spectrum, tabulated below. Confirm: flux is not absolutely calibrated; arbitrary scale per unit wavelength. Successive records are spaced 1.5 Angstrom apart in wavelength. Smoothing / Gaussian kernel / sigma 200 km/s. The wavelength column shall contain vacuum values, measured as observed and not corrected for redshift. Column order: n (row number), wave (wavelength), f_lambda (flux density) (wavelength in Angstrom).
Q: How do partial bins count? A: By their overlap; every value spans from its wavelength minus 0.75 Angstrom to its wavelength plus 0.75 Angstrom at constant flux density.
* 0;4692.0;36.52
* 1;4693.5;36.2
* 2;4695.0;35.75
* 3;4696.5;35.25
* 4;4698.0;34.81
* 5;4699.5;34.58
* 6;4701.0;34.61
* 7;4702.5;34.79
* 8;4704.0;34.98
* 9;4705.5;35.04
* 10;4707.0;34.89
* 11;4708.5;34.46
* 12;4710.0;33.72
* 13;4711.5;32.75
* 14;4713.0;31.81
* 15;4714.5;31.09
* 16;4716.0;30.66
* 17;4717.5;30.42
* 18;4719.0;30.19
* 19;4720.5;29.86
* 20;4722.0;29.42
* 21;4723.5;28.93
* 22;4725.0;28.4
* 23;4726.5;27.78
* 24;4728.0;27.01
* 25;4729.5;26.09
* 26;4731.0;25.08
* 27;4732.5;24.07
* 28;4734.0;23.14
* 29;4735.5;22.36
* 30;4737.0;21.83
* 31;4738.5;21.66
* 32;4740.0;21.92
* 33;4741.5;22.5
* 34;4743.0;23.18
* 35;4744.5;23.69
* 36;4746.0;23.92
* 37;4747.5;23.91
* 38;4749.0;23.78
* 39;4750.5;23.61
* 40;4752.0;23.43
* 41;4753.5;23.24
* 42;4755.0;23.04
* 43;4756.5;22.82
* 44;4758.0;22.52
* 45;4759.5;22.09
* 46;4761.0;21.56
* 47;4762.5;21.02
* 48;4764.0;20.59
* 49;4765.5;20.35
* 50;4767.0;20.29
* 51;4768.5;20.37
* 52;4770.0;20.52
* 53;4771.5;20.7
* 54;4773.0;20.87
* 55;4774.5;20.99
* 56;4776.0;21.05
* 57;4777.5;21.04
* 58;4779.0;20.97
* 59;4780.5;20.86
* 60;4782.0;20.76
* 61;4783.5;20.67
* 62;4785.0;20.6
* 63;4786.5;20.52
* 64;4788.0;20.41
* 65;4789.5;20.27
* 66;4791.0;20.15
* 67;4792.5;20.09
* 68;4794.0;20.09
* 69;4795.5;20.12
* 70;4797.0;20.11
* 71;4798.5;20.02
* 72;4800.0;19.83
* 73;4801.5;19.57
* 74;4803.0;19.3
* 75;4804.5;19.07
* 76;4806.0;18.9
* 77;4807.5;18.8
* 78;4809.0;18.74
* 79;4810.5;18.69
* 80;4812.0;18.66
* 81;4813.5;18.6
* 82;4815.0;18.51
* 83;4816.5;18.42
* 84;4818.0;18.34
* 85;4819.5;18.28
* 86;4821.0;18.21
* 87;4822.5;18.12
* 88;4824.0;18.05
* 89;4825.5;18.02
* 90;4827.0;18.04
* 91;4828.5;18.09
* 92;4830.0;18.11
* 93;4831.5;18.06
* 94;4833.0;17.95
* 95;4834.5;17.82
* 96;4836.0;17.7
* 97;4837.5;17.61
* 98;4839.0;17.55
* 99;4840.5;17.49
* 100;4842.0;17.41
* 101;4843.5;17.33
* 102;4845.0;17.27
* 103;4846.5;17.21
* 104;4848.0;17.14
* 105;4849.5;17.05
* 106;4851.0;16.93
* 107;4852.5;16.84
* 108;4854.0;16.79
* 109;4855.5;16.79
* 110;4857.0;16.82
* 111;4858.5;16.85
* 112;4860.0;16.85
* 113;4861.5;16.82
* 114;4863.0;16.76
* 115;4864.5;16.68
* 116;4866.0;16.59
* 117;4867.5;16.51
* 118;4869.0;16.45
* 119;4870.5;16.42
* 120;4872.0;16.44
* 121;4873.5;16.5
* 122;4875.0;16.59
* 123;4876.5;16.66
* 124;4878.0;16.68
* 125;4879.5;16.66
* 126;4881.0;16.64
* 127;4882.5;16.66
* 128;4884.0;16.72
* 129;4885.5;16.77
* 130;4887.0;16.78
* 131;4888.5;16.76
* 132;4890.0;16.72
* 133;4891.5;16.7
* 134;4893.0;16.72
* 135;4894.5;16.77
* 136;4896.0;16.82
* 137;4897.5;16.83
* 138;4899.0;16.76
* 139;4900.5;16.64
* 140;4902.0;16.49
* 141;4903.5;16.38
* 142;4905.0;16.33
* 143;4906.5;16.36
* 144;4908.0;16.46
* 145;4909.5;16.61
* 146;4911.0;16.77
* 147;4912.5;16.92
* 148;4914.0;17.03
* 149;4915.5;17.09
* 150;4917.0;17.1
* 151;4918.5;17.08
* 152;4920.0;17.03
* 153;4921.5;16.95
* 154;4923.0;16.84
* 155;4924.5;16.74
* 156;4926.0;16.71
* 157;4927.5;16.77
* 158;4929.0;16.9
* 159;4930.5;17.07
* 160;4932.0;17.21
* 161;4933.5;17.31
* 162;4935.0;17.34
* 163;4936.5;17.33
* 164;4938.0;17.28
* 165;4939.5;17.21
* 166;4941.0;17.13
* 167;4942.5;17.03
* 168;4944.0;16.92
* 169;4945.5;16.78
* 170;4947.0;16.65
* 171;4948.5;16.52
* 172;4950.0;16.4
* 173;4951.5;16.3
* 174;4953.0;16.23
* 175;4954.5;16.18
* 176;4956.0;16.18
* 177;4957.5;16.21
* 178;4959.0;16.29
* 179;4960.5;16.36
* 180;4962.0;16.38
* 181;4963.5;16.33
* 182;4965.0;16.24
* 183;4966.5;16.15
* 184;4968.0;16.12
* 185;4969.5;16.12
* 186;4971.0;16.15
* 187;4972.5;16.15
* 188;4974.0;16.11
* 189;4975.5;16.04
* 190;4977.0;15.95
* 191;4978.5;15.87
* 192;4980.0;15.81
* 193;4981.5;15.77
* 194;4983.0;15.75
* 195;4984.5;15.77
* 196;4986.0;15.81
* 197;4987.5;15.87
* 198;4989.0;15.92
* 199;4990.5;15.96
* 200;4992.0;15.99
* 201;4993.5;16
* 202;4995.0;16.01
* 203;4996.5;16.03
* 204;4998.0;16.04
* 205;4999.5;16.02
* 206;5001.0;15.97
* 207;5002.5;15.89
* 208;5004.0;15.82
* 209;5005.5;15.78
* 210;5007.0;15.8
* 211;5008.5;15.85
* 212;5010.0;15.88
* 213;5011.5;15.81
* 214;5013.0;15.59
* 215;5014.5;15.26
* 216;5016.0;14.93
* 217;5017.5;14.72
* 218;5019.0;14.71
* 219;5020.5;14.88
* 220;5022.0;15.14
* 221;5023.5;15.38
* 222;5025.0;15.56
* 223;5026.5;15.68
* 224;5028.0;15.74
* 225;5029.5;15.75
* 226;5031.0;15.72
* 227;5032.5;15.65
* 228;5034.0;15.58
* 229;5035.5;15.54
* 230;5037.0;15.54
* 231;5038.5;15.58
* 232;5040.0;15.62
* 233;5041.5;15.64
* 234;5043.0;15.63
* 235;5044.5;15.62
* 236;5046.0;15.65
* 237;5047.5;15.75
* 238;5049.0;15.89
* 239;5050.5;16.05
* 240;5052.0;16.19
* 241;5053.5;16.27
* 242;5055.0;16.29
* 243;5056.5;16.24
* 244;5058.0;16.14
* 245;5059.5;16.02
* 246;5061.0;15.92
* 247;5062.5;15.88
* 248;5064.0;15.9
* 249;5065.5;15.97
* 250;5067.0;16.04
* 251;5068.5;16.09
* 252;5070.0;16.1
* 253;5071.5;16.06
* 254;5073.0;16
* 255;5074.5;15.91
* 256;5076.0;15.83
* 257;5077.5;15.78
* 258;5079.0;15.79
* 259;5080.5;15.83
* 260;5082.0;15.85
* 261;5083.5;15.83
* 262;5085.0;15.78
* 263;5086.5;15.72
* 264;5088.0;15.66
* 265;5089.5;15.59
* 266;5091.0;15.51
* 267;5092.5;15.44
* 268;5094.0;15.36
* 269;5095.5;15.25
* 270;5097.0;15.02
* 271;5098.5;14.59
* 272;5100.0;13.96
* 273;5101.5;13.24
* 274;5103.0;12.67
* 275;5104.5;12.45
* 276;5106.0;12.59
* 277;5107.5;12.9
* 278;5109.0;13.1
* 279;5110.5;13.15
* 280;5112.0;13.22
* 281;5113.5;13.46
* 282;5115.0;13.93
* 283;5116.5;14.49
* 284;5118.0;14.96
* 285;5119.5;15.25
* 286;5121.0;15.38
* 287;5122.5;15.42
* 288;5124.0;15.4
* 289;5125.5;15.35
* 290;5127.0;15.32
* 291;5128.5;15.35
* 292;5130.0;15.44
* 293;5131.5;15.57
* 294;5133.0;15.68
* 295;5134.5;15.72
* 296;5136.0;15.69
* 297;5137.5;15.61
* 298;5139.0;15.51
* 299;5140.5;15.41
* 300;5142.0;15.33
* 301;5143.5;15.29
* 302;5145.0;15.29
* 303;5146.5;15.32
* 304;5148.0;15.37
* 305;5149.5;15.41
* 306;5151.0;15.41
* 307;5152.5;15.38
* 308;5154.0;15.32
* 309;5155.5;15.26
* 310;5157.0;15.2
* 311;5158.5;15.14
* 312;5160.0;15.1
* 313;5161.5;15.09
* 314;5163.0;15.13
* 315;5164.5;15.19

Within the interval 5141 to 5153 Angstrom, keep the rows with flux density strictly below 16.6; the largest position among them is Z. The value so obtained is 5152.5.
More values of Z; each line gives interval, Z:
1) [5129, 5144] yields 5143.5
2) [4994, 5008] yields 5007.0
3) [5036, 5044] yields 5043.0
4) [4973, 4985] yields 4984.5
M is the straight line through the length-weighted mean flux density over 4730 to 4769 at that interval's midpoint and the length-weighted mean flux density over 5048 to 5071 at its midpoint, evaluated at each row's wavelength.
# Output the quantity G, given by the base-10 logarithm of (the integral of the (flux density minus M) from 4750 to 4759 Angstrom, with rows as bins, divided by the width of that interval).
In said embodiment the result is -0.22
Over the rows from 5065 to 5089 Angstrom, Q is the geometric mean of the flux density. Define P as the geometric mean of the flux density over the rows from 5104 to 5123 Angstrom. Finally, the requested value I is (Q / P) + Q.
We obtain 17.0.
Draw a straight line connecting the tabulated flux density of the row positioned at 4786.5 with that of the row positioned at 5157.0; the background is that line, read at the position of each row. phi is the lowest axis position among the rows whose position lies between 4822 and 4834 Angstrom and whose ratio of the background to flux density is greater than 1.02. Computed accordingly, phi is 4822.5 Angstrom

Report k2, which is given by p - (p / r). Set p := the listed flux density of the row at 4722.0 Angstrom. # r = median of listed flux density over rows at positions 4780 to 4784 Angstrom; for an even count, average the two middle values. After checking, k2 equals 28.0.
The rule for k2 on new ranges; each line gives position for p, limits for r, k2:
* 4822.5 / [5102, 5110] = 16.7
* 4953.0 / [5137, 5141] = 15.2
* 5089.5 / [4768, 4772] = 14.8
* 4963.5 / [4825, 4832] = 15.4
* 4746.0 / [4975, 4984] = 22.4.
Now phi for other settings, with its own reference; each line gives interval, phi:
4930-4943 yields 4930.5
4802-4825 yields 4803.0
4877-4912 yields 4878.0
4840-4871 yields 4840.5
